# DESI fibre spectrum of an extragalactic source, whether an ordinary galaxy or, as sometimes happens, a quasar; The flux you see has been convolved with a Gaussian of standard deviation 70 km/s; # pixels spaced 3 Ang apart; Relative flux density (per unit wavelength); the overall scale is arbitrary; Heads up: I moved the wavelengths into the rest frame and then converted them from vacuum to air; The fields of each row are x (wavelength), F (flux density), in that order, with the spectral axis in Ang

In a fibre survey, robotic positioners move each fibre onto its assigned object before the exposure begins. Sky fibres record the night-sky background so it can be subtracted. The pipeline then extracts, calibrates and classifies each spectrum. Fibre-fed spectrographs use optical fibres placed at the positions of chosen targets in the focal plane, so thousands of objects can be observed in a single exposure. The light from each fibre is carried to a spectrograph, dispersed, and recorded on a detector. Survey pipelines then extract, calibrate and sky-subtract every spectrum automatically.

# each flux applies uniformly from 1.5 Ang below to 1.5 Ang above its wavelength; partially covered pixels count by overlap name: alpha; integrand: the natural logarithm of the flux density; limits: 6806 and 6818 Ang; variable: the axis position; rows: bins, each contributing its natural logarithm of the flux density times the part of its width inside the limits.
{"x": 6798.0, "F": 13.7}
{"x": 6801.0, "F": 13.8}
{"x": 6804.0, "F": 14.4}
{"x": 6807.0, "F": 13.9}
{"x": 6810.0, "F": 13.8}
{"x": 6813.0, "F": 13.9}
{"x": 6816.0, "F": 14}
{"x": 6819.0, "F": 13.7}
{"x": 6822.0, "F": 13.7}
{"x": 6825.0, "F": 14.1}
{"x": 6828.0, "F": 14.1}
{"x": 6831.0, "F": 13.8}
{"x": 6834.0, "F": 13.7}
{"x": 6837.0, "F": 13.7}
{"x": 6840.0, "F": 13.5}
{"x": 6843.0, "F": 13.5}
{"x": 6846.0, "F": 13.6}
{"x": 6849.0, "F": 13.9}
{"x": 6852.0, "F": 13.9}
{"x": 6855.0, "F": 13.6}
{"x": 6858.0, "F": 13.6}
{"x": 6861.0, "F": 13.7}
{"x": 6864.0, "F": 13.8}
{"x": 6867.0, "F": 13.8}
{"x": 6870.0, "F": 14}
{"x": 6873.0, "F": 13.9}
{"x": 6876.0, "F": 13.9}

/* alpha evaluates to 31.6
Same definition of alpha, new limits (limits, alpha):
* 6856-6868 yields 31.4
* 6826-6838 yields 31.5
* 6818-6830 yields 31.6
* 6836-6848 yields 31.3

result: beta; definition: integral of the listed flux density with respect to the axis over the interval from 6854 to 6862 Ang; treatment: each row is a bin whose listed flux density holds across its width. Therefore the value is 109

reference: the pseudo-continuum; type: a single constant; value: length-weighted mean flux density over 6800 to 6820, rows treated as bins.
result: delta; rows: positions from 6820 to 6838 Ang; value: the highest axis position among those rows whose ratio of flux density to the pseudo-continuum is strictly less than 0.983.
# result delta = 6837.0 Ang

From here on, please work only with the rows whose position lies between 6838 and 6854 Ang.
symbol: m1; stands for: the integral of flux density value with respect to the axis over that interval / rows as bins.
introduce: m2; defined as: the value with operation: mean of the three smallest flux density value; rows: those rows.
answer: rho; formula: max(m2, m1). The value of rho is 219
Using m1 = 219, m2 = 13.53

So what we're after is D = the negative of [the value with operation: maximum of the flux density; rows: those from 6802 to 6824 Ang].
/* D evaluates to -14.4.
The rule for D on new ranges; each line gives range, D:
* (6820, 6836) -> -14.1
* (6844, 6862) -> -13.9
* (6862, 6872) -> -14.0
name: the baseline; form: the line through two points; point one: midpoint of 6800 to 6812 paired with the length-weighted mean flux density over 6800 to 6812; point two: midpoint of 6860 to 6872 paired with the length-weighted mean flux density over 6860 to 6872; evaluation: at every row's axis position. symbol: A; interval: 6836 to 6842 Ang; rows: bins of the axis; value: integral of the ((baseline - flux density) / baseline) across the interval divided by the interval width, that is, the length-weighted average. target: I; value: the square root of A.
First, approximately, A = 0.023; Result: 0.15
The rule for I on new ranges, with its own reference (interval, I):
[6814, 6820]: 0.08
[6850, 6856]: 0.08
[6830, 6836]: 0.11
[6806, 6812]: 0.09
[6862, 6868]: 0.06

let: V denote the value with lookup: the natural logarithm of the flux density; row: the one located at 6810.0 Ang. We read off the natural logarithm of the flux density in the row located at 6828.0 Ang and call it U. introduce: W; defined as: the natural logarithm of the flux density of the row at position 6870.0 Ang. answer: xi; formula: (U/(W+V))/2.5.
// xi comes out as 0.201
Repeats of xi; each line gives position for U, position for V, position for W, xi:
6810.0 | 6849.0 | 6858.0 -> 0.200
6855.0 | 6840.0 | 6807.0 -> 0.199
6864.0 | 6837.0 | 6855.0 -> 0.201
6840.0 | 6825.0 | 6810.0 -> 0.198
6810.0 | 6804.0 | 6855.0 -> 0.199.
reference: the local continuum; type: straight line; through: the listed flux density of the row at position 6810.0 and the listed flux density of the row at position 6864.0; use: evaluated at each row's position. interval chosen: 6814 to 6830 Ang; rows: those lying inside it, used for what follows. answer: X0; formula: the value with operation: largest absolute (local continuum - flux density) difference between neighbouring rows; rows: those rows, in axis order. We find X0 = 0.40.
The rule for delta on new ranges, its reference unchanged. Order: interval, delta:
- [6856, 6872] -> 6861.0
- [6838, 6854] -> 6846.0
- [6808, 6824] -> 6822.0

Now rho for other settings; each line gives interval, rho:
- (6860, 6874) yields 194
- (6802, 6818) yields 224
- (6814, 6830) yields 223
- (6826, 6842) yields 220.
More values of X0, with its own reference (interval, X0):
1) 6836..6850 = 0.30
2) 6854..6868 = 0.10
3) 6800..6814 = 0.60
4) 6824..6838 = 0.30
